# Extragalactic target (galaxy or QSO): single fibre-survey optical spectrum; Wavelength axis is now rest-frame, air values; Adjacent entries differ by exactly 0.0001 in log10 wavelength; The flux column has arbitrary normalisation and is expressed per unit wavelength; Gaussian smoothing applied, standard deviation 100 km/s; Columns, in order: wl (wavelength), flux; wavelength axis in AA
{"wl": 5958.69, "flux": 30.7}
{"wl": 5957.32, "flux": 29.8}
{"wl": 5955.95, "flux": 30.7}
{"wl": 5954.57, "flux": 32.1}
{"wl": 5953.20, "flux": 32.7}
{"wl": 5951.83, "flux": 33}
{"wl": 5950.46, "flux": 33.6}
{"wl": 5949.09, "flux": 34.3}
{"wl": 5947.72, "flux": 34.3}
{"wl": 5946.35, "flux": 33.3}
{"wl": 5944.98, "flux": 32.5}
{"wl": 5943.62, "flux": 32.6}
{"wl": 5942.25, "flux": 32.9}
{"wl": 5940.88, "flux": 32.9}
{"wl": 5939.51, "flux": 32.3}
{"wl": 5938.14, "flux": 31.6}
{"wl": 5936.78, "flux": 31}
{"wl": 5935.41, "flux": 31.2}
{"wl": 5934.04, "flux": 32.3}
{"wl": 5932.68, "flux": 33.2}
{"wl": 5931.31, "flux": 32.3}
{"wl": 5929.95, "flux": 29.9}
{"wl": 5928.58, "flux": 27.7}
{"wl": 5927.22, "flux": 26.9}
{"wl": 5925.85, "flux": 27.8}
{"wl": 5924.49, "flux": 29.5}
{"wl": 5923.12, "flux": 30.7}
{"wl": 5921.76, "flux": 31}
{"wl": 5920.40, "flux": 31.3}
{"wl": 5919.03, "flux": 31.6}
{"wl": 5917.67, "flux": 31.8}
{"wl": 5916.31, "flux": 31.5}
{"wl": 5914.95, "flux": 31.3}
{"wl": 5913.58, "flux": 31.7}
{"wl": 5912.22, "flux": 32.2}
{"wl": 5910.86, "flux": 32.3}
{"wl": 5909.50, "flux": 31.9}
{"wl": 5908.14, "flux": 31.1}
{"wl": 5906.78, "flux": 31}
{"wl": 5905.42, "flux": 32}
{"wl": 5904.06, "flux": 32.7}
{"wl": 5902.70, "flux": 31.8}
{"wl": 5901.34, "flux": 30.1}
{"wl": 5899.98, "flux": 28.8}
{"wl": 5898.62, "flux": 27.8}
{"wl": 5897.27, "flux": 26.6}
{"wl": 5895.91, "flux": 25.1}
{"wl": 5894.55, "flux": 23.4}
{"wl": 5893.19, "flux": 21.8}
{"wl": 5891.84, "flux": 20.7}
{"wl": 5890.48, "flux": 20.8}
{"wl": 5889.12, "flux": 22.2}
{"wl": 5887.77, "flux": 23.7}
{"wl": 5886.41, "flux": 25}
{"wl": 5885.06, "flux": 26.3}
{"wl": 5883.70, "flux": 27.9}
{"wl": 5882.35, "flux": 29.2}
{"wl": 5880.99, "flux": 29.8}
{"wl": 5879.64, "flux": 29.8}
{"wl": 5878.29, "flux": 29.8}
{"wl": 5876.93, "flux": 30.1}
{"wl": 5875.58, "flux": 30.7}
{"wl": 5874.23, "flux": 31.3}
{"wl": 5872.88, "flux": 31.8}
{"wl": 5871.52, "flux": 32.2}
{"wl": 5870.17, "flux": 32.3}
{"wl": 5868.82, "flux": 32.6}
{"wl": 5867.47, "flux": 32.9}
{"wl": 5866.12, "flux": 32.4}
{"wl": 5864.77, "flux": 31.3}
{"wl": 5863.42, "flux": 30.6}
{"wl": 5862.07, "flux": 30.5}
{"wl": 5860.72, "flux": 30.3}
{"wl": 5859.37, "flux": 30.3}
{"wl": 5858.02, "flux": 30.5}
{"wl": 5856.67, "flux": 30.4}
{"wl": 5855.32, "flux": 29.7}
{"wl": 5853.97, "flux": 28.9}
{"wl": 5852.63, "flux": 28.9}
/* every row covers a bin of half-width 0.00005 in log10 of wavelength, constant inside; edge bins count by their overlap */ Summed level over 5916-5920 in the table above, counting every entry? 95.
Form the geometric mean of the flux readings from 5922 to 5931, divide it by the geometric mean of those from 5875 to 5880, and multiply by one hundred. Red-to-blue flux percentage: 95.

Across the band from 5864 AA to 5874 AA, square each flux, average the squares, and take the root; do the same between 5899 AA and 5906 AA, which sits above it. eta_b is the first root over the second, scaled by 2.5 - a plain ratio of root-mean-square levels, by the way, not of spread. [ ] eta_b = 2.59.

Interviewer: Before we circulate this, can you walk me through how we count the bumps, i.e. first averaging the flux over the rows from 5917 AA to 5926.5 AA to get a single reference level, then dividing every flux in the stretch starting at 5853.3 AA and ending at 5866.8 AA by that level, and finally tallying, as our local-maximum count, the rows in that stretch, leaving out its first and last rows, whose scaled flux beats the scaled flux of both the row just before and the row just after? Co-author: 1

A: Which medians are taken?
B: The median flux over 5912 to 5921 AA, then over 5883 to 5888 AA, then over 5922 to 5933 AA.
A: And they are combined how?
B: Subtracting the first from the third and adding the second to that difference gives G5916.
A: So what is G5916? 24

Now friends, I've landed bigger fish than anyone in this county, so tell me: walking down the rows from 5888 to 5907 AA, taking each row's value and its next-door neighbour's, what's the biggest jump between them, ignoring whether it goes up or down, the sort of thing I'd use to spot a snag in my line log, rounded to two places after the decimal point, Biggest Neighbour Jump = 1.70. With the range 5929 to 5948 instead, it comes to 2.40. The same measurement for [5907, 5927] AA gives 1.70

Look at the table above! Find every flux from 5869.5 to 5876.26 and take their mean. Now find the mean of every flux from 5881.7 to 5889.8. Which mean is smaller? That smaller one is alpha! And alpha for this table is 26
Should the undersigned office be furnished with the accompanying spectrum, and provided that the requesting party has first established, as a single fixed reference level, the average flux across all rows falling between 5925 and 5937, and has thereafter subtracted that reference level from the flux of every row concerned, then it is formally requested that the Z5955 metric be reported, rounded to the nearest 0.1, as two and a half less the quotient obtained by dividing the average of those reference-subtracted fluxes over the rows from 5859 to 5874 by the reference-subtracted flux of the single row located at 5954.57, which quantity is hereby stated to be 1.8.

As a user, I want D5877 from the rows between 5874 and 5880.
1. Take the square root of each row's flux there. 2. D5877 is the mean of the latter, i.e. 5.51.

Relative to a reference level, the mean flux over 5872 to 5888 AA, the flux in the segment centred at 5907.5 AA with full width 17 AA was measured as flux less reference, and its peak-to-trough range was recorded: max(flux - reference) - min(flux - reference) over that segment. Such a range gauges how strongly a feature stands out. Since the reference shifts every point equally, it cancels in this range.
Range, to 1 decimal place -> 3.9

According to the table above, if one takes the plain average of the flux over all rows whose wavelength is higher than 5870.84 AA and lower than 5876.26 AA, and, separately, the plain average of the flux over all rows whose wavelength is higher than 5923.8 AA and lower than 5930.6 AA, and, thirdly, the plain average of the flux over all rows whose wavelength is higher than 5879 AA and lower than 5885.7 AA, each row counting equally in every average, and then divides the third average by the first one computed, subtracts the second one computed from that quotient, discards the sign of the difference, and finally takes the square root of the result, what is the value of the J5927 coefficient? 5.24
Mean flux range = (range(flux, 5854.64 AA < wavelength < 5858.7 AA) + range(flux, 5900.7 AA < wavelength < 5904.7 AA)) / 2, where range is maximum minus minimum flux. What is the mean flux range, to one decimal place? 1.7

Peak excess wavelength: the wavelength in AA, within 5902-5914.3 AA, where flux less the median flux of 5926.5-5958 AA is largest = 5904.06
